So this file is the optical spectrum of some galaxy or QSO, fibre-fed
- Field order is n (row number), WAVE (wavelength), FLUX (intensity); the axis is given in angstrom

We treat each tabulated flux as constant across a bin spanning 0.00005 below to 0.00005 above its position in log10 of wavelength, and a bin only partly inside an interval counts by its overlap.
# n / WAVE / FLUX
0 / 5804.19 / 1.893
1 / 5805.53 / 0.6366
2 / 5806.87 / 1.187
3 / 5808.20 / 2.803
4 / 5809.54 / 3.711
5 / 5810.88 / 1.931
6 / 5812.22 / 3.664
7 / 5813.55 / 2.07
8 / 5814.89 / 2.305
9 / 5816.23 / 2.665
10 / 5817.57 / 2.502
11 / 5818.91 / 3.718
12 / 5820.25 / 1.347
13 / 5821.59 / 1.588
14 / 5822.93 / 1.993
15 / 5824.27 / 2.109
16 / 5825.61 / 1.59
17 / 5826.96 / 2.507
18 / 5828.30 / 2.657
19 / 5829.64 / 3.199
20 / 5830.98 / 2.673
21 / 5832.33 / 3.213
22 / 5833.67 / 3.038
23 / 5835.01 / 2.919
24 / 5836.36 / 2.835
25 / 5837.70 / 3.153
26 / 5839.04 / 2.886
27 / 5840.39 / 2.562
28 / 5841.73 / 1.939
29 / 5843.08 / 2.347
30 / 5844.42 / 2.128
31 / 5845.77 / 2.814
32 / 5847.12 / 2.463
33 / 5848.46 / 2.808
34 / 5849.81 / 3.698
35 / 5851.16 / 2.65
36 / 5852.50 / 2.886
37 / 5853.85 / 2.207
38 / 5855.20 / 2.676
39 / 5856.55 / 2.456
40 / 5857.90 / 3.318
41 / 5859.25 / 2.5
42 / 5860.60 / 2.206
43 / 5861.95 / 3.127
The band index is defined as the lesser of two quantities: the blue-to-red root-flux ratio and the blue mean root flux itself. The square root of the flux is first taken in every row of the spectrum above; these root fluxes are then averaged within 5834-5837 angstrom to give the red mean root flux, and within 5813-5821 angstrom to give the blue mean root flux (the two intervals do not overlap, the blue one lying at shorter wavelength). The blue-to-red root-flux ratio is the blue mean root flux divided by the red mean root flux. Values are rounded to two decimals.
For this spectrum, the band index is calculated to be 0.91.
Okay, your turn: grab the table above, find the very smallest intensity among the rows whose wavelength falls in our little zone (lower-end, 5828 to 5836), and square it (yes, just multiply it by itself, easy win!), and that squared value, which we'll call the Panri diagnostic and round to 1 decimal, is 7.1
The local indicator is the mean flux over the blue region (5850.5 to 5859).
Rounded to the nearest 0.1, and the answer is 2.7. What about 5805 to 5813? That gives 2.3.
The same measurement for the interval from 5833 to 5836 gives 3.0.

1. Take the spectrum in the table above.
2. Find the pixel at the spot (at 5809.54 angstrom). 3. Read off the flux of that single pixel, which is 3.711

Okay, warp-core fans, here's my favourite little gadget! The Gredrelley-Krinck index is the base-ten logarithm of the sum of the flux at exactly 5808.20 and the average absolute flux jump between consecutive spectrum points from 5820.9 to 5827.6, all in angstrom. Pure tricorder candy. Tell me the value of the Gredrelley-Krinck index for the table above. 0.52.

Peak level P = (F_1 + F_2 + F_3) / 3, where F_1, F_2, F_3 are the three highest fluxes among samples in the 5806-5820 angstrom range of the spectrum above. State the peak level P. 3.70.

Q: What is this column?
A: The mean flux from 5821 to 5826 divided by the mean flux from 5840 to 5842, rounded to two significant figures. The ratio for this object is 0.81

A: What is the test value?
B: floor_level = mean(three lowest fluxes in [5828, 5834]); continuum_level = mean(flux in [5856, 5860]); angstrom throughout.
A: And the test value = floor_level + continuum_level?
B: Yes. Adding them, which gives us 5.5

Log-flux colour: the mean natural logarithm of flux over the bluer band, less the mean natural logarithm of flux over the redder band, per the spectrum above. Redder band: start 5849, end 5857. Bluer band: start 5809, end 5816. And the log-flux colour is 0.0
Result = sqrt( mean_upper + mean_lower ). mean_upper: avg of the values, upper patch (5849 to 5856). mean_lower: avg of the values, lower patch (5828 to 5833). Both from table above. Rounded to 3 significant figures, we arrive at 2.40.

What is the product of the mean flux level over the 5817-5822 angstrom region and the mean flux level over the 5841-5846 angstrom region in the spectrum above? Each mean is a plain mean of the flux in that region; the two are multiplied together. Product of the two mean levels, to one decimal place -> 5.3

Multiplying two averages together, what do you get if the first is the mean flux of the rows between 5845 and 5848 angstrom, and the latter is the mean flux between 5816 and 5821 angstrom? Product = 6.7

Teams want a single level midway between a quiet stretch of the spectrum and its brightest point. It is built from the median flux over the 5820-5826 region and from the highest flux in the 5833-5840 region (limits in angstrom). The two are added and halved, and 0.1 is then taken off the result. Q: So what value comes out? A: 2.27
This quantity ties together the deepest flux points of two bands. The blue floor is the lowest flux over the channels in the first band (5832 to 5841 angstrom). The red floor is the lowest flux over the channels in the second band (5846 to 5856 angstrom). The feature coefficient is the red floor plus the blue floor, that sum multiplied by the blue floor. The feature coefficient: 12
